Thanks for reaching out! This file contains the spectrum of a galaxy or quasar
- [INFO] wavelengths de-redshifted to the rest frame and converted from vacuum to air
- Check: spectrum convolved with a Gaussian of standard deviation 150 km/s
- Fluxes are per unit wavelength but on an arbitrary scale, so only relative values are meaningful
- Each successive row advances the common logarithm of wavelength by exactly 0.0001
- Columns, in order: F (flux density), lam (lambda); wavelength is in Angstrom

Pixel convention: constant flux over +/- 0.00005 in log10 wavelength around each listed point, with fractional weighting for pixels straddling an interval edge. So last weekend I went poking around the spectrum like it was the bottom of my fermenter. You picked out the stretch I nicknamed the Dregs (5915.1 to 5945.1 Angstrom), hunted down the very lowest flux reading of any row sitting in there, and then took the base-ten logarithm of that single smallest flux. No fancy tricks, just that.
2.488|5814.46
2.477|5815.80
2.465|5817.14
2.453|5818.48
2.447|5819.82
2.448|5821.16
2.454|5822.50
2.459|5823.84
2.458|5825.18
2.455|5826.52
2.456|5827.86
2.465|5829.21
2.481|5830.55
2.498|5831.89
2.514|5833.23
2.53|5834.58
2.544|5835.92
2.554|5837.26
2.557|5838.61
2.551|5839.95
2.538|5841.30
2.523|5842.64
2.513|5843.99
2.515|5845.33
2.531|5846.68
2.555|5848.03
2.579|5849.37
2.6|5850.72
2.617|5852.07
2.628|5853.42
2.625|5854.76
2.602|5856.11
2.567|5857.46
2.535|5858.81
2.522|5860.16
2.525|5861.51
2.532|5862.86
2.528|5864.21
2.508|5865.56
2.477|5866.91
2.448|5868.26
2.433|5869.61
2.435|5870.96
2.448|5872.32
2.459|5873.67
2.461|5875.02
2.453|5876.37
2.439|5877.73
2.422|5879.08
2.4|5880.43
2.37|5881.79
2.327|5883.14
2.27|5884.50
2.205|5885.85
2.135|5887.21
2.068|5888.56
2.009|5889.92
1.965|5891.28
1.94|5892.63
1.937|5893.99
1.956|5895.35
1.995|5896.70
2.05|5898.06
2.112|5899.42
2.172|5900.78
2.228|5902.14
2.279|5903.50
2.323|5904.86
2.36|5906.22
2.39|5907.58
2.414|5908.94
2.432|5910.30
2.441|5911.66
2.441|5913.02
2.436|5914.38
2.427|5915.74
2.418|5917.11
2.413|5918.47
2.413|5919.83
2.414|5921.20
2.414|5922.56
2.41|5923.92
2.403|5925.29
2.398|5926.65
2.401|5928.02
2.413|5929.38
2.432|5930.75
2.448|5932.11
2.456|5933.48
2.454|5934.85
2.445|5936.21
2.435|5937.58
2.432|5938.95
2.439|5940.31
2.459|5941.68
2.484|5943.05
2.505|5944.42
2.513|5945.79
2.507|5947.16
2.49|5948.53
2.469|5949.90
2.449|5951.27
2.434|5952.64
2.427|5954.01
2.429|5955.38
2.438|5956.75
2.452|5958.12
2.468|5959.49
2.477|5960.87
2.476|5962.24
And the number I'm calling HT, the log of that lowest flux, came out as 0.380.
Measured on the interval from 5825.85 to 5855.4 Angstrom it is 0.390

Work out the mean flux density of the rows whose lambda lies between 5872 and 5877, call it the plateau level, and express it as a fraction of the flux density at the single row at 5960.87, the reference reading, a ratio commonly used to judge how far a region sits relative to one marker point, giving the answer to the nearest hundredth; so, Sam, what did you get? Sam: 0.99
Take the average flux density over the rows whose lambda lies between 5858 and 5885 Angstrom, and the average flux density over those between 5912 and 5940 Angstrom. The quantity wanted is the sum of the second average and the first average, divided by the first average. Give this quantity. 1.99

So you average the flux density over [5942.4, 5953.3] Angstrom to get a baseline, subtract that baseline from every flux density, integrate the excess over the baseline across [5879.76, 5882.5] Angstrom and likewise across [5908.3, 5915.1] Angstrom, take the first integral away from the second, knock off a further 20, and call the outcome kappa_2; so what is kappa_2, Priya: -20.1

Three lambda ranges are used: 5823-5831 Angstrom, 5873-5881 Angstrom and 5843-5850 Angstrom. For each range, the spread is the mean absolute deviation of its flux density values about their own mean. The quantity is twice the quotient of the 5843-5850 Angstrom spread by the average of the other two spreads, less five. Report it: -1.5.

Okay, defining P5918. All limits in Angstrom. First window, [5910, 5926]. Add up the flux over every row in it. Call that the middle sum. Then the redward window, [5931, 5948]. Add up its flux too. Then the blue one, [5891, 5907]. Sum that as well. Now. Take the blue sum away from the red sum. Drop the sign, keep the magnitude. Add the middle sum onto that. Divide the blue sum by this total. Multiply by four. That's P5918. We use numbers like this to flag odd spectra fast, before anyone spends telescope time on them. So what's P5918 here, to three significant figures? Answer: 3.04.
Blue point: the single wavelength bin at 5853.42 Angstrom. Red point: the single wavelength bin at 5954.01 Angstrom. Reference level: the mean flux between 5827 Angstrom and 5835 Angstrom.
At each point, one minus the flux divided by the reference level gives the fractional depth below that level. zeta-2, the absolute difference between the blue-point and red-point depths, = 0.081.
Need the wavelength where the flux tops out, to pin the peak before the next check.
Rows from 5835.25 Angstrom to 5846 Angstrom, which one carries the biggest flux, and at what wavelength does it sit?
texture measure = 5838.61 Angstrom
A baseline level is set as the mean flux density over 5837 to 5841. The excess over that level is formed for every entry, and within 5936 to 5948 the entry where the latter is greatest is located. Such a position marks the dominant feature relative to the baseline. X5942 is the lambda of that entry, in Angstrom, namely 5945.79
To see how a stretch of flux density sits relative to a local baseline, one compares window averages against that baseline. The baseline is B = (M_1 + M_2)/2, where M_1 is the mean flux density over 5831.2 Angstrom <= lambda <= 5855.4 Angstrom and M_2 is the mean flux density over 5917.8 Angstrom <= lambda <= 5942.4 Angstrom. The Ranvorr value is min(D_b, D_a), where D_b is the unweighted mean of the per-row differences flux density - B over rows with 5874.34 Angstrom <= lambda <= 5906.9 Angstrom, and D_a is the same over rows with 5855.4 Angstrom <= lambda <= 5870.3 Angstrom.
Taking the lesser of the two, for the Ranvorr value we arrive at -0.29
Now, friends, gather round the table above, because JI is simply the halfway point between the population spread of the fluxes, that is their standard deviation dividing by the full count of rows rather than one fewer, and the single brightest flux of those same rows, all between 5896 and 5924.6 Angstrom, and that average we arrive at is 1.29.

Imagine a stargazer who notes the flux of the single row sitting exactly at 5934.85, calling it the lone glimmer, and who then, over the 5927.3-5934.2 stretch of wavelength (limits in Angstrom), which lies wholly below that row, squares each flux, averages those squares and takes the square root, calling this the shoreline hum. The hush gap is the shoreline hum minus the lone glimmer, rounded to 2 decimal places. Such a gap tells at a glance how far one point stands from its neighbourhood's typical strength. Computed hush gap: -0.02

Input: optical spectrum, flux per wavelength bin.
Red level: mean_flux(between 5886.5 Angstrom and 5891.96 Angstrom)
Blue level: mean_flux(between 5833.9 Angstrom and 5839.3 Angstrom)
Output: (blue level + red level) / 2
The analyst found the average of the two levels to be 2.30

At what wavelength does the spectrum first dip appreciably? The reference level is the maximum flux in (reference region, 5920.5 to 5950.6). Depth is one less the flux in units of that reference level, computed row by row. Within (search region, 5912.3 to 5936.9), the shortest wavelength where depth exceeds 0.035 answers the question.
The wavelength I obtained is 5917.11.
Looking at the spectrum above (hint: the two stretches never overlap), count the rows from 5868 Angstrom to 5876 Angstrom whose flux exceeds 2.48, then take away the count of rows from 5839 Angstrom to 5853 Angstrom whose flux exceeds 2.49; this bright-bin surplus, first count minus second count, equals -10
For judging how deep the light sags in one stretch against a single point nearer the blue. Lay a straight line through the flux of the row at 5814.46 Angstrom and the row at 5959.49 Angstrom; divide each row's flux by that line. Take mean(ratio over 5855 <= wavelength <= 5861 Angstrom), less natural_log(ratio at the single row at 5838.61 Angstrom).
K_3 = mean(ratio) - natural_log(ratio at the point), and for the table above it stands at 1.00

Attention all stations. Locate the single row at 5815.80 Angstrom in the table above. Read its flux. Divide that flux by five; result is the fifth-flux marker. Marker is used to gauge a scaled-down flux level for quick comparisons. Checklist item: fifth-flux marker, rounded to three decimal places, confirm 0.495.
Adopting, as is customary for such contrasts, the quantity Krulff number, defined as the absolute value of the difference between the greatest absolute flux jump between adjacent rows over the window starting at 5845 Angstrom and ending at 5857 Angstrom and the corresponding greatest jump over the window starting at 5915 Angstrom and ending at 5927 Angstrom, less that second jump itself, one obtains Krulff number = 0.006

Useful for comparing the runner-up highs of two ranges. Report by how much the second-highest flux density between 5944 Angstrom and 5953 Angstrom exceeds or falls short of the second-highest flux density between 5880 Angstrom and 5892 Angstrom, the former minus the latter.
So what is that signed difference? 0.14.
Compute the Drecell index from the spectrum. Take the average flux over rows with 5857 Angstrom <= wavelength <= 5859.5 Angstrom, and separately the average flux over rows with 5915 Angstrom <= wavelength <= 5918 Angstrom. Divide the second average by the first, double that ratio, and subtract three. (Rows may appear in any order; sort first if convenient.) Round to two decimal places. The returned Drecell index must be -1.10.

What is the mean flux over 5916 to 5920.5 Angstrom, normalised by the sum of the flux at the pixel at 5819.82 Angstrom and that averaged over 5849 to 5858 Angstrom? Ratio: 0.478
